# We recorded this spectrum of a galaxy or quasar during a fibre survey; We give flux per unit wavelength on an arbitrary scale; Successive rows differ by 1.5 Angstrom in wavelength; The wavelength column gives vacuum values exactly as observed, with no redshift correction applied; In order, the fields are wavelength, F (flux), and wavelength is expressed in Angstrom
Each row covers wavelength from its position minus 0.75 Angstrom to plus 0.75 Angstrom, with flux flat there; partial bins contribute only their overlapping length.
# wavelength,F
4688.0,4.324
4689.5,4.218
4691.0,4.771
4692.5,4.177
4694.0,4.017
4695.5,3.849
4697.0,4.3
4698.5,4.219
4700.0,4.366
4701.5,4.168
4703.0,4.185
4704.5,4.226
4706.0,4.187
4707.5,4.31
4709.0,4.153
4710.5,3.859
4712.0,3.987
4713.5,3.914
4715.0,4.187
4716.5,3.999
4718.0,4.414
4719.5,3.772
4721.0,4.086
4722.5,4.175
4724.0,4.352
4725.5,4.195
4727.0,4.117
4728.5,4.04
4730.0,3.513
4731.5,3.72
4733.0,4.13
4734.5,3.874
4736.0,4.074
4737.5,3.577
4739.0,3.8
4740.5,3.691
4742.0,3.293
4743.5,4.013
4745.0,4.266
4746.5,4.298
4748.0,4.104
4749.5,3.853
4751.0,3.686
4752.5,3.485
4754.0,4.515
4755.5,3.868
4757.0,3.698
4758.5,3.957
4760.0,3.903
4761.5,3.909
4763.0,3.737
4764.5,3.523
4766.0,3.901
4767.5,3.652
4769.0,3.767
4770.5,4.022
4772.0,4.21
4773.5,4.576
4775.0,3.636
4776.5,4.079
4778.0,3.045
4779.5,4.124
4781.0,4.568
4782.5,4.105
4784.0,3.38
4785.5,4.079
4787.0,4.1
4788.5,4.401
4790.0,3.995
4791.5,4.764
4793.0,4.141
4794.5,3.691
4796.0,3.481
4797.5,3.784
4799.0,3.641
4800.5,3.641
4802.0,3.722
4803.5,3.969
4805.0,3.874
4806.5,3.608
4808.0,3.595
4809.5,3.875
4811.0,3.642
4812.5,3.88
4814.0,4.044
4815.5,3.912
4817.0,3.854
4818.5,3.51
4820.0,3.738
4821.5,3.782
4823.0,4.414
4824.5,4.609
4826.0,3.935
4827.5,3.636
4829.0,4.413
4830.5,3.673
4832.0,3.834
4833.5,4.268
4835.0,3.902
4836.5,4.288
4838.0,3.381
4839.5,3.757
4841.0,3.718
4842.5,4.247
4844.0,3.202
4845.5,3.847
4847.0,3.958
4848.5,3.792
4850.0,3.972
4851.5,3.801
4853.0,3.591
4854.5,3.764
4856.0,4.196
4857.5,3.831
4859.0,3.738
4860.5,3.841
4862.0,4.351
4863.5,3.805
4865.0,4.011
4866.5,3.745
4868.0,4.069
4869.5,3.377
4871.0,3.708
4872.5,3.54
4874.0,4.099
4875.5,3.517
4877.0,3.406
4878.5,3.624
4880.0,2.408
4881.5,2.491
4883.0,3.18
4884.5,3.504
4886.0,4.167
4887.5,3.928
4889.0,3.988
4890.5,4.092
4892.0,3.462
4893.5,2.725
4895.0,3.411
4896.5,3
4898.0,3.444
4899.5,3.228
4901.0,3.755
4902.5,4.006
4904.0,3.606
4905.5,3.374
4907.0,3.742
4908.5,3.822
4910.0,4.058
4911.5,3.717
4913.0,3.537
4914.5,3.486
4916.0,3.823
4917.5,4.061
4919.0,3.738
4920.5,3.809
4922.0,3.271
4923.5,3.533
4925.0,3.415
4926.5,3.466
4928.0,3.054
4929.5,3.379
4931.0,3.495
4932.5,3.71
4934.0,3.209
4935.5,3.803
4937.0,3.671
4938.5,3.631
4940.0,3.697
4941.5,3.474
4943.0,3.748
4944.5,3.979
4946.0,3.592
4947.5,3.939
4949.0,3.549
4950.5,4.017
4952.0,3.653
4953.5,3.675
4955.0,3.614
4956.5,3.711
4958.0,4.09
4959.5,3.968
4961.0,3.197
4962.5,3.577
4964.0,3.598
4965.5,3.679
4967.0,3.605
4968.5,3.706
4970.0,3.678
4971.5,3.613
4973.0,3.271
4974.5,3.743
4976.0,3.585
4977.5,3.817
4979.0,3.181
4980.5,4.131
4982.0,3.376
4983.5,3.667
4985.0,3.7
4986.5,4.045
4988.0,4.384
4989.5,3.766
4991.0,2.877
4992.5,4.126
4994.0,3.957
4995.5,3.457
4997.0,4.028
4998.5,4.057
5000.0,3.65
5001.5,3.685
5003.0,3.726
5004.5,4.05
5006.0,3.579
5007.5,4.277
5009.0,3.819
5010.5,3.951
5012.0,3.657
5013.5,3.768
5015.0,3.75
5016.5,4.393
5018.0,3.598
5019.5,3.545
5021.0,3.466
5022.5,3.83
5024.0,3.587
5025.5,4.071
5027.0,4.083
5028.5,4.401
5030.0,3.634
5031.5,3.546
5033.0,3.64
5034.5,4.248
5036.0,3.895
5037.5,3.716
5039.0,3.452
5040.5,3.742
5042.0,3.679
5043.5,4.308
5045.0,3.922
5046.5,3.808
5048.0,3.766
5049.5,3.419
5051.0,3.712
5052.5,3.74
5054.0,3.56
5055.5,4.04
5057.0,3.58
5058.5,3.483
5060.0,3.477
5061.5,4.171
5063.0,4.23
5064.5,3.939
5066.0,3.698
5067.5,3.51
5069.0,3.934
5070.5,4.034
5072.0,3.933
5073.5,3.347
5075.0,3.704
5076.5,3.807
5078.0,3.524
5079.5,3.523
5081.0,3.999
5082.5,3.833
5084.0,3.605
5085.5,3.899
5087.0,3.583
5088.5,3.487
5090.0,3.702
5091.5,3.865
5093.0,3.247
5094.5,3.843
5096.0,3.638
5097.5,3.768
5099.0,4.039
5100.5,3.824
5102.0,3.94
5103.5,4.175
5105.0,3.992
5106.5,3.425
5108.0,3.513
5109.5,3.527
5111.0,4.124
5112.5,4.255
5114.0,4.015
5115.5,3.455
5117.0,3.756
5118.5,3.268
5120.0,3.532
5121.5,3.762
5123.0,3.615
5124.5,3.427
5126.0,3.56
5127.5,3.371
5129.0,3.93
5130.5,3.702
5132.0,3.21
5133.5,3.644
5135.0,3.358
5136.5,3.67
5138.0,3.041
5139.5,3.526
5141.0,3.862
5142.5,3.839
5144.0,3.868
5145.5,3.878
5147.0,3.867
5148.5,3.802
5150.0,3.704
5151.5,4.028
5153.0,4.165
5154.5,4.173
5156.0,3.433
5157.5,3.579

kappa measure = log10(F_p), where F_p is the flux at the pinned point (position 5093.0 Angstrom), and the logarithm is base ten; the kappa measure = 0.51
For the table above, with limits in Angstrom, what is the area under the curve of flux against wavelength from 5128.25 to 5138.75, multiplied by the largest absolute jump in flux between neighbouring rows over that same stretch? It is 23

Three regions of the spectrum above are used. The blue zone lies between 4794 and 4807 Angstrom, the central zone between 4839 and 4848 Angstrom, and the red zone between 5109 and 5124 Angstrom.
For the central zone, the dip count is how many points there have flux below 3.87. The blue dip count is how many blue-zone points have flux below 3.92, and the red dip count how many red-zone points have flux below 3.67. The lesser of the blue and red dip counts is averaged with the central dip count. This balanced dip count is 4.5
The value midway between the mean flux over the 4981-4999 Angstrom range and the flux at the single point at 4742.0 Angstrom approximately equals 3.54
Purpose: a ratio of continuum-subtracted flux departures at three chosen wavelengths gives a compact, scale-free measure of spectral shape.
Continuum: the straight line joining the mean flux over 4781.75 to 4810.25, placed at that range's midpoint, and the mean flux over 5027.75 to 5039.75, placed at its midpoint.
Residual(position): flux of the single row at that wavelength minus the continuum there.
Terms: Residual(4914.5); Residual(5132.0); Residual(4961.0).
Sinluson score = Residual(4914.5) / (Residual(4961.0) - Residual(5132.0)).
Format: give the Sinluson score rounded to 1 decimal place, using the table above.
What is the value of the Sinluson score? 5.8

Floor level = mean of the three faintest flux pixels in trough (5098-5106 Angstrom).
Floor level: 3.92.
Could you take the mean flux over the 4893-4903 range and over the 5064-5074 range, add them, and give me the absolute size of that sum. 7.14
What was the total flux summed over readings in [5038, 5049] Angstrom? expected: 26.7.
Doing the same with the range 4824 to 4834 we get 28.4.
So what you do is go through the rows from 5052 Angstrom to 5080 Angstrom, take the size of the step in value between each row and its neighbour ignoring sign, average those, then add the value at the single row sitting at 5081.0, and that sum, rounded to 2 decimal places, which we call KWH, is 4.26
